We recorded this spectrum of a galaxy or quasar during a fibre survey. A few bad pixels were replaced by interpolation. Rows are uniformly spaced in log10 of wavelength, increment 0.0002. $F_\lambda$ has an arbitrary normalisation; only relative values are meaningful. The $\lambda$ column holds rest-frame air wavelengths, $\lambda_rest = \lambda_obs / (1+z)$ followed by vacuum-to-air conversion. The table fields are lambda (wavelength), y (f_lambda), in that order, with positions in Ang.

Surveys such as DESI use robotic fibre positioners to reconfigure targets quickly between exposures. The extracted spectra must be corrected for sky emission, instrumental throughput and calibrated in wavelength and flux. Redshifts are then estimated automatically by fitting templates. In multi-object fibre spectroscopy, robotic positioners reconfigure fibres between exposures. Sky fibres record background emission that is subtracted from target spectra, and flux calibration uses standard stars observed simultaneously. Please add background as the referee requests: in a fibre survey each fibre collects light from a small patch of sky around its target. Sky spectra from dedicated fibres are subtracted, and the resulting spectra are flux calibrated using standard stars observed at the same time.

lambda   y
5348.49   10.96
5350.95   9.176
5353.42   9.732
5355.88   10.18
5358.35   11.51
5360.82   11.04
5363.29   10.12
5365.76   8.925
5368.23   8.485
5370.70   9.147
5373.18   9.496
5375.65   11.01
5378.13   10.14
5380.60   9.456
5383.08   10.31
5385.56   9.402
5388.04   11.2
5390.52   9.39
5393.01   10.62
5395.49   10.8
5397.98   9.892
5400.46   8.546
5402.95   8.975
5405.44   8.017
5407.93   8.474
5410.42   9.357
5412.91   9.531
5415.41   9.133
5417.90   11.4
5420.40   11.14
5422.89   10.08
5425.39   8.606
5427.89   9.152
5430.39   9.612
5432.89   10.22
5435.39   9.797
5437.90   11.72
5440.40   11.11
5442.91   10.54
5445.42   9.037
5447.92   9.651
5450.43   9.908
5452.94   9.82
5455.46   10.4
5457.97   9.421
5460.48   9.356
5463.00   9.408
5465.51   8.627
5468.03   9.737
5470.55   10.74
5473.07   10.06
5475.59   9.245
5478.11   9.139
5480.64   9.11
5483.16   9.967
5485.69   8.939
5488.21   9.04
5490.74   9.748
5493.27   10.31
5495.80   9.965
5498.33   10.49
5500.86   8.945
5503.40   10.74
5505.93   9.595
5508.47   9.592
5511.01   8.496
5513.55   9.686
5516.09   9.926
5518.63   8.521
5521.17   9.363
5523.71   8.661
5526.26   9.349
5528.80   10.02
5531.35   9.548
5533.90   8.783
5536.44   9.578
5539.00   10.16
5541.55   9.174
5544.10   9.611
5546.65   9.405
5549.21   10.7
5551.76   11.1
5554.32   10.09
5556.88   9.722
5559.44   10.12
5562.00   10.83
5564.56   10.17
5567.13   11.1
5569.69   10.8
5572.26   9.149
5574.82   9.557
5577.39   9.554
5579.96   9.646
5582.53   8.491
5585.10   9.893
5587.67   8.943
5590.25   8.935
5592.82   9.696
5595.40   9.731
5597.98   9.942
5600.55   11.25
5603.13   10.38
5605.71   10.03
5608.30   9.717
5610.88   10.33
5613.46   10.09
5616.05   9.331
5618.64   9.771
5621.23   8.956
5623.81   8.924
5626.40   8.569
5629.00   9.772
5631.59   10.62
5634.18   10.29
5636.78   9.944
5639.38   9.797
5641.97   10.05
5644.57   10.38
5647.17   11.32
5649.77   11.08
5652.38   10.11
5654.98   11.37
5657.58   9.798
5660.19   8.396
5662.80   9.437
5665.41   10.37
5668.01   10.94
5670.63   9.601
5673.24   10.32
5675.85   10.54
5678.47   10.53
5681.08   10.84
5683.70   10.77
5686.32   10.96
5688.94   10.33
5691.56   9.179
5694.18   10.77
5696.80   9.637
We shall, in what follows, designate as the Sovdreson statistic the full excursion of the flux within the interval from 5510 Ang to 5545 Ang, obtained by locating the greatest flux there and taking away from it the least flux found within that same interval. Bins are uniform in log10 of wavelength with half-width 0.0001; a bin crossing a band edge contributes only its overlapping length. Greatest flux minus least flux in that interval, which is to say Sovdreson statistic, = 1.66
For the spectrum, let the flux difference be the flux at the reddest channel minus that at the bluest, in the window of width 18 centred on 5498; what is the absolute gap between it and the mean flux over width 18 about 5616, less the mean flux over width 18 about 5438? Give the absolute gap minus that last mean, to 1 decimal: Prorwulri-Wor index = -0.5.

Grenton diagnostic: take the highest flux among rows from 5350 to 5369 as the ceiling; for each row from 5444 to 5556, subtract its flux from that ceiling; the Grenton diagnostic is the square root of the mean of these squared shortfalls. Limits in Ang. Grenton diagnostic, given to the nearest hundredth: 1.99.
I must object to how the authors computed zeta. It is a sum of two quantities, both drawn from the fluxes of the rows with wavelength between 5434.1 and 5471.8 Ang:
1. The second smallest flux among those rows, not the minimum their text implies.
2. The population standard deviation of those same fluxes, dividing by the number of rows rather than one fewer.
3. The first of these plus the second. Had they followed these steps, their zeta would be 9.83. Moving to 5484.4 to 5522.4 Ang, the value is 9.18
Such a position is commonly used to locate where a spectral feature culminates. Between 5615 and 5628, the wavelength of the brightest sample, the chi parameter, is 5618.64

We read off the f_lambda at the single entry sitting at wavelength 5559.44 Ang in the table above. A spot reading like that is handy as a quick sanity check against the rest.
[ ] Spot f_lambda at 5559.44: 10.12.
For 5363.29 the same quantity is 10.12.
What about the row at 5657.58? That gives 9.798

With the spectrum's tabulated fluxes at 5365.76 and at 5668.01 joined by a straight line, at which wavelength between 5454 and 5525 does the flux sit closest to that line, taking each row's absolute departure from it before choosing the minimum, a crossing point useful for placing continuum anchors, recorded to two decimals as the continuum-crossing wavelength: 5516.09 Ang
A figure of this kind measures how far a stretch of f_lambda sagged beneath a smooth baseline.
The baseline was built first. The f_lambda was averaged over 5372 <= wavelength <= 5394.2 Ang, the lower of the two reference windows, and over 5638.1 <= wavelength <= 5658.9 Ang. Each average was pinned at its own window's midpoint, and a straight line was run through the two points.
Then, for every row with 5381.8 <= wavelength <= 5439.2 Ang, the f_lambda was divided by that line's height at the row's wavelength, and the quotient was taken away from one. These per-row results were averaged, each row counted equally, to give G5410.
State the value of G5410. 0.035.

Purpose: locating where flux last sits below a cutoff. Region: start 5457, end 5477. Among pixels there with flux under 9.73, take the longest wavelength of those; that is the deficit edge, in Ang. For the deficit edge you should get 5475.59 Ang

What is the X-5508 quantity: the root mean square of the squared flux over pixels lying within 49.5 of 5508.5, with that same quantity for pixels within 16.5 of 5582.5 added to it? 188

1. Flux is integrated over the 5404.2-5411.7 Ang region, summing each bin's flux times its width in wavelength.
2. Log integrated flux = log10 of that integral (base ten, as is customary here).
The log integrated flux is 1.81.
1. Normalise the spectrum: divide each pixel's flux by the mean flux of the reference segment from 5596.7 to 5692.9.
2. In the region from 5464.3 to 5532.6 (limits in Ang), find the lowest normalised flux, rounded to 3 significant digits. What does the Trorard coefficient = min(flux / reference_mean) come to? 0.840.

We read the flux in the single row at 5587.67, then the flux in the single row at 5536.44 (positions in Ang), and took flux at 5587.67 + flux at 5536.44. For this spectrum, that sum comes 18.5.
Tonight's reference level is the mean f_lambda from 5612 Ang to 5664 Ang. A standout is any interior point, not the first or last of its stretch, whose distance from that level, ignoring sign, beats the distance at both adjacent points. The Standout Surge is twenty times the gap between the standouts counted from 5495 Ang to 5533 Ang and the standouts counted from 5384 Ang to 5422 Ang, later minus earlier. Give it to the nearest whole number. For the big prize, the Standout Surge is -20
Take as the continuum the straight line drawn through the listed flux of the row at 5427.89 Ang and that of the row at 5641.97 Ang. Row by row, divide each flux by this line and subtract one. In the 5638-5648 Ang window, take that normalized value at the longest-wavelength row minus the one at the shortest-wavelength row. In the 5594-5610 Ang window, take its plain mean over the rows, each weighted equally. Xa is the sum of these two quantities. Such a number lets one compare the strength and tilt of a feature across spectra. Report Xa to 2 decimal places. 0.18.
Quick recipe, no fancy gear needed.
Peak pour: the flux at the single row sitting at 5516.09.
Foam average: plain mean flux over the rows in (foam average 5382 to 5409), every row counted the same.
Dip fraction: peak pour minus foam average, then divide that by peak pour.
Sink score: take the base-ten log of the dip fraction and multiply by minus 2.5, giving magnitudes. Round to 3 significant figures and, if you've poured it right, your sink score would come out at 3.72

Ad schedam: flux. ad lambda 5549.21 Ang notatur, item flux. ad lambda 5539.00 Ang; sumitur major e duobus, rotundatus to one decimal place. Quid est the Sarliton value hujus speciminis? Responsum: 10.7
